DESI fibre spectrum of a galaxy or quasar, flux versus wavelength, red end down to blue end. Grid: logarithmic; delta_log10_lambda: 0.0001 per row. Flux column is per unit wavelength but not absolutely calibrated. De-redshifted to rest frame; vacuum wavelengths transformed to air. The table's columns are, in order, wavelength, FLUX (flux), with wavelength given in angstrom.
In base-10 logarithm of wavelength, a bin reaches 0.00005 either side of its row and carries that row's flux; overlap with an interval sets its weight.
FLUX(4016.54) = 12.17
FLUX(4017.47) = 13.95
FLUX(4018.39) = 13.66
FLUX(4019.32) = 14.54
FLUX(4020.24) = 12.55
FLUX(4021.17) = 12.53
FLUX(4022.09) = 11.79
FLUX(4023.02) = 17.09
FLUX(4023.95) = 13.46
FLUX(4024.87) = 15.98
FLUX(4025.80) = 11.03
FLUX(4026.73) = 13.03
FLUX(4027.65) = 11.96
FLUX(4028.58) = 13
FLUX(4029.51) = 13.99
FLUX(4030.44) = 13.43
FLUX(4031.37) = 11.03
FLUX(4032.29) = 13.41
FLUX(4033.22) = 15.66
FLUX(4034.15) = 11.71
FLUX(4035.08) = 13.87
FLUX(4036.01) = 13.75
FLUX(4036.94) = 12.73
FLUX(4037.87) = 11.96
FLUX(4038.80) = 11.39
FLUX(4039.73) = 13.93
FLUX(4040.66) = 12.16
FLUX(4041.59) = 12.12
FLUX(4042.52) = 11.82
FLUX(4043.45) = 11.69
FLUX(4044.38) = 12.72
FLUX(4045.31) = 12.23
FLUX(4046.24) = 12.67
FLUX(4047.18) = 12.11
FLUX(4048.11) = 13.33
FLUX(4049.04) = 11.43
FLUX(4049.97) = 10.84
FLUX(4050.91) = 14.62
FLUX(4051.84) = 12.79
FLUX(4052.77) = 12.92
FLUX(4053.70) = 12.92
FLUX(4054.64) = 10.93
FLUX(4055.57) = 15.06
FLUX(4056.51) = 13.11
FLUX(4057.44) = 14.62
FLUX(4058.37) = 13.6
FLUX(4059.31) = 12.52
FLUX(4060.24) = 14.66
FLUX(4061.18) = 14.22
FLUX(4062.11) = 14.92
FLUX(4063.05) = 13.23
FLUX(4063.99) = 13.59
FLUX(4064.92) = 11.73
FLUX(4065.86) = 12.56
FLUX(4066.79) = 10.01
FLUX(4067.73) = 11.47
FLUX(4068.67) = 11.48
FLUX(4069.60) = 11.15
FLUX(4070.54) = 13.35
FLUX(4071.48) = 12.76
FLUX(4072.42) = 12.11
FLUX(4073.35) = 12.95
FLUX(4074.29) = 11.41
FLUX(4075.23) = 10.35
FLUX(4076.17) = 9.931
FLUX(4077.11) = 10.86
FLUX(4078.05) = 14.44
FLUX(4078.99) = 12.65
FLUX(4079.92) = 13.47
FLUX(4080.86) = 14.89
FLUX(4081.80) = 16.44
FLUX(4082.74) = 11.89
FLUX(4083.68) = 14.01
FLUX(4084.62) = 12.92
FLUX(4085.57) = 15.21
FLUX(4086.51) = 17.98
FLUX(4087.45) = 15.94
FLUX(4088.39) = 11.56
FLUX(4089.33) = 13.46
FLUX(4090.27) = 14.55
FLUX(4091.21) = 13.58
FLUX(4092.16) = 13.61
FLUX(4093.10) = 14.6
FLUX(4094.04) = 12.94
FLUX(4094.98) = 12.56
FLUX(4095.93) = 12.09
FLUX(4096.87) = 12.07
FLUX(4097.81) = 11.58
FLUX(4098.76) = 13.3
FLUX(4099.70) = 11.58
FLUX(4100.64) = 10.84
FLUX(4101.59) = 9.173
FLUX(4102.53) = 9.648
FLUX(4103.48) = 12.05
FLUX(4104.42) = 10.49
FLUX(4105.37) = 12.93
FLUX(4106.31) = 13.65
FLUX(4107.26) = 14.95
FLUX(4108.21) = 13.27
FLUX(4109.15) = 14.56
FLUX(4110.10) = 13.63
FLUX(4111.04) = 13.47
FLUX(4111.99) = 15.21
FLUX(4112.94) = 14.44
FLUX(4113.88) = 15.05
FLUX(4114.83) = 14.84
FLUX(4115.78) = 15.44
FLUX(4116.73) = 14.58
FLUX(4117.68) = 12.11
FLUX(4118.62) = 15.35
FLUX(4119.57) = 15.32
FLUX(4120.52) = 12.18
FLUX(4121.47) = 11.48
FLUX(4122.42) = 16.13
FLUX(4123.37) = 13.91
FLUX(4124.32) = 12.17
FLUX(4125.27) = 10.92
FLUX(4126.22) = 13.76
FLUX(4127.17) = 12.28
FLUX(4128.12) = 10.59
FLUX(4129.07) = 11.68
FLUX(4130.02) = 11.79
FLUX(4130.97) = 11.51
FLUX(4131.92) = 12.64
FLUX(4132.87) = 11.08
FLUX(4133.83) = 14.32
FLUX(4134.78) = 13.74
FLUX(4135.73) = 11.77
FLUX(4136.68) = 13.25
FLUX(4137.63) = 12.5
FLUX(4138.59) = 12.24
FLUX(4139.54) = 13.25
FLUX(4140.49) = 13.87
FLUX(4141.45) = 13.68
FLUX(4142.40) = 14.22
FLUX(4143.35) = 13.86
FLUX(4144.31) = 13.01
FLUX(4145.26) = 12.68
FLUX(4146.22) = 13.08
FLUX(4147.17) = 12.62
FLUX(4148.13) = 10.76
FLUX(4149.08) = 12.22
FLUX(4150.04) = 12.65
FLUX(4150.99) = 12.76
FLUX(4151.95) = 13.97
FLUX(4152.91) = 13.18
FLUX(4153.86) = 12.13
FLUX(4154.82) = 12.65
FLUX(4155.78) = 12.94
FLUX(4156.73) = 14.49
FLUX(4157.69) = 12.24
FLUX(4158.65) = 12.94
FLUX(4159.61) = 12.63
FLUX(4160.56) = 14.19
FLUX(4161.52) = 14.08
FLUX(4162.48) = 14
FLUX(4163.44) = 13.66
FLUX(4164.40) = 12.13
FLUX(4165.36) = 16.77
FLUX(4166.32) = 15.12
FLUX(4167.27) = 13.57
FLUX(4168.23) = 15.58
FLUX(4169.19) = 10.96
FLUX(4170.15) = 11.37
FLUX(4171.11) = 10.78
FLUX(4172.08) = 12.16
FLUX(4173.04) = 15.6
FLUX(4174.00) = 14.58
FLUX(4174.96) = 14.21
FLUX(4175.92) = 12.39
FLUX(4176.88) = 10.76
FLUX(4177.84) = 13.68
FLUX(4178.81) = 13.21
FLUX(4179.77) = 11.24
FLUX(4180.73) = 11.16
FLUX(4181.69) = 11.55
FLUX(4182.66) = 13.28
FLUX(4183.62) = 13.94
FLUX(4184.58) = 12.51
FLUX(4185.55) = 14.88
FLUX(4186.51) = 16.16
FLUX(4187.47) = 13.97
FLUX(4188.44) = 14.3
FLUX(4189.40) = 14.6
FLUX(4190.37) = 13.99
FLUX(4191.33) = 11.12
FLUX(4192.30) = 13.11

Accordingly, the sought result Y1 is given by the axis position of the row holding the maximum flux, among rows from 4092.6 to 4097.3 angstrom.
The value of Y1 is 4093.10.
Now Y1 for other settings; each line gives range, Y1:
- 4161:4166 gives 4165.36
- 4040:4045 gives 4044.38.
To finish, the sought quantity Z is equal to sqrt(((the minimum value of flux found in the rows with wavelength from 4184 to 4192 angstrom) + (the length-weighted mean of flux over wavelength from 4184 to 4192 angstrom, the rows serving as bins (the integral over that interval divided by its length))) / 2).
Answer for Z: 3.54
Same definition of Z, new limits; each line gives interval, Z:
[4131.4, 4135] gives 3.46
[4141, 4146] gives 3.62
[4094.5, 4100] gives 3.45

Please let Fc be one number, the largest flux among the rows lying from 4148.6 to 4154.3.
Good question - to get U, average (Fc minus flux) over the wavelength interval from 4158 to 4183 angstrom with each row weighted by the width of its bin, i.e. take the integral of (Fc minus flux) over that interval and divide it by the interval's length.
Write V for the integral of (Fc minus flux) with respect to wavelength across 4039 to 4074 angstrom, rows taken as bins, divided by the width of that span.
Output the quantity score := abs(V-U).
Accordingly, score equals 0.44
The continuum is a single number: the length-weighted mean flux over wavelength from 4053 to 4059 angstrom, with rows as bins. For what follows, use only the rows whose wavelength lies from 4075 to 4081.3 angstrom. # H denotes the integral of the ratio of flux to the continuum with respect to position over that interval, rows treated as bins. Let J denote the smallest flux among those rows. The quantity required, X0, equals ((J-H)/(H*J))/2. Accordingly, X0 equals 0.035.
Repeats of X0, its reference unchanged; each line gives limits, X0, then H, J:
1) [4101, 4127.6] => -0.036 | 27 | 9.173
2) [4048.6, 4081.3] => -0.034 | 31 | 9.931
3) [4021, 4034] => -0.007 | 13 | 11.03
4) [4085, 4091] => 0.032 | 7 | 11.56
